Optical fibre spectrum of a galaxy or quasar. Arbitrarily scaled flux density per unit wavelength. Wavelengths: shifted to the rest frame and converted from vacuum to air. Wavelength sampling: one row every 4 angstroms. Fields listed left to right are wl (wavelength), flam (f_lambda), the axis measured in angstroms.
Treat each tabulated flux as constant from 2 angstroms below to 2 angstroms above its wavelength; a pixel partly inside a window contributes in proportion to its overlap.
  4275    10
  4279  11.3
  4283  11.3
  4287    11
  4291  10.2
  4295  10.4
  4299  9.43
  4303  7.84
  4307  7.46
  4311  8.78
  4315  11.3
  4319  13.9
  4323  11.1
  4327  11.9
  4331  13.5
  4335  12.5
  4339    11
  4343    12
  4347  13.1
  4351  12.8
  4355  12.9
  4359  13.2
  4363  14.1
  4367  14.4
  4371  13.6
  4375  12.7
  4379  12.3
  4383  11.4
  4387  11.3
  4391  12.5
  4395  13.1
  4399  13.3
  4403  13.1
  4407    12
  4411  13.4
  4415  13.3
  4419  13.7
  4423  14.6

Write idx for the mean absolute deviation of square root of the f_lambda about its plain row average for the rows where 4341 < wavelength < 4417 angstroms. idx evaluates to 0.09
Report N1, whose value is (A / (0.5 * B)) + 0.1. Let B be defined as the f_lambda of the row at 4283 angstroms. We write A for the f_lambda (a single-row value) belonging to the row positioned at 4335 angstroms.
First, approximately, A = 12.5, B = 11.3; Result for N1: 2.3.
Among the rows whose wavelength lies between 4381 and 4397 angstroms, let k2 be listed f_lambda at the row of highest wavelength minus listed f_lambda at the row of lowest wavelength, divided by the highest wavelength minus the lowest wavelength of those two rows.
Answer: 0.14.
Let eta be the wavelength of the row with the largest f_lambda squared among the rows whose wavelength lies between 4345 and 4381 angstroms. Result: 4367 angstroms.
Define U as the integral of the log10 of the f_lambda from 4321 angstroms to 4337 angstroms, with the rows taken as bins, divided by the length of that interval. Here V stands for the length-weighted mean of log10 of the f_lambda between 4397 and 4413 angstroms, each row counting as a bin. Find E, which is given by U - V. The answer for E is -0.02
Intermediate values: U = 1.09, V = 1.11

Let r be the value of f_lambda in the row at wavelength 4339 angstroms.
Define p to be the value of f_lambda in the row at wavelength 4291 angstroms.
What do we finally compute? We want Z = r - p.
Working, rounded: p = 10.2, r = 11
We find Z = 1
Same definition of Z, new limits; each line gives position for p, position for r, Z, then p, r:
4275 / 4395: 3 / 10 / 13.1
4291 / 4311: -1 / 10.2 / 8.78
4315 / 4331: 2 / 11.3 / 13.5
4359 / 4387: -2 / 13.2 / 11.3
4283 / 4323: 0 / 11.3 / 11.1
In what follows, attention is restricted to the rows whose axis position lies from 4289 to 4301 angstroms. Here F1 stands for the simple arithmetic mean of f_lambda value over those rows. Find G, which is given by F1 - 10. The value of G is 0.0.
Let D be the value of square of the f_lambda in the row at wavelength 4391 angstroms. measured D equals 156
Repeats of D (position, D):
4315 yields 128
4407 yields 144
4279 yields 128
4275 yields 100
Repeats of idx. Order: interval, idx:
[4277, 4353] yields 0.20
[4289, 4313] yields 0.17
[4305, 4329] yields 0.28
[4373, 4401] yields 0.09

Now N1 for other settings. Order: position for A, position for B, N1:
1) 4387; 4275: 2.4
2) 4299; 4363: 1.4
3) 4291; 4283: 1.9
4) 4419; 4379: 2.3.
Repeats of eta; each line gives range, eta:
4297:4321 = 4319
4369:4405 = 4371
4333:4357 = 4347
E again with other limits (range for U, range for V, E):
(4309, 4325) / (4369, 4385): -0.05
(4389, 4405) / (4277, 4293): 0.07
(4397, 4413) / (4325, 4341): 0.03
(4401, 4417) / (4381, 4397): 0.03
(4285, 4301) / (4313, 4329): -0.07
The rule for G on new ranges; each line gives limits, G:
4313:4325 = 2.1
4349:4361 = 3.0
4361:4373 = 4.0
